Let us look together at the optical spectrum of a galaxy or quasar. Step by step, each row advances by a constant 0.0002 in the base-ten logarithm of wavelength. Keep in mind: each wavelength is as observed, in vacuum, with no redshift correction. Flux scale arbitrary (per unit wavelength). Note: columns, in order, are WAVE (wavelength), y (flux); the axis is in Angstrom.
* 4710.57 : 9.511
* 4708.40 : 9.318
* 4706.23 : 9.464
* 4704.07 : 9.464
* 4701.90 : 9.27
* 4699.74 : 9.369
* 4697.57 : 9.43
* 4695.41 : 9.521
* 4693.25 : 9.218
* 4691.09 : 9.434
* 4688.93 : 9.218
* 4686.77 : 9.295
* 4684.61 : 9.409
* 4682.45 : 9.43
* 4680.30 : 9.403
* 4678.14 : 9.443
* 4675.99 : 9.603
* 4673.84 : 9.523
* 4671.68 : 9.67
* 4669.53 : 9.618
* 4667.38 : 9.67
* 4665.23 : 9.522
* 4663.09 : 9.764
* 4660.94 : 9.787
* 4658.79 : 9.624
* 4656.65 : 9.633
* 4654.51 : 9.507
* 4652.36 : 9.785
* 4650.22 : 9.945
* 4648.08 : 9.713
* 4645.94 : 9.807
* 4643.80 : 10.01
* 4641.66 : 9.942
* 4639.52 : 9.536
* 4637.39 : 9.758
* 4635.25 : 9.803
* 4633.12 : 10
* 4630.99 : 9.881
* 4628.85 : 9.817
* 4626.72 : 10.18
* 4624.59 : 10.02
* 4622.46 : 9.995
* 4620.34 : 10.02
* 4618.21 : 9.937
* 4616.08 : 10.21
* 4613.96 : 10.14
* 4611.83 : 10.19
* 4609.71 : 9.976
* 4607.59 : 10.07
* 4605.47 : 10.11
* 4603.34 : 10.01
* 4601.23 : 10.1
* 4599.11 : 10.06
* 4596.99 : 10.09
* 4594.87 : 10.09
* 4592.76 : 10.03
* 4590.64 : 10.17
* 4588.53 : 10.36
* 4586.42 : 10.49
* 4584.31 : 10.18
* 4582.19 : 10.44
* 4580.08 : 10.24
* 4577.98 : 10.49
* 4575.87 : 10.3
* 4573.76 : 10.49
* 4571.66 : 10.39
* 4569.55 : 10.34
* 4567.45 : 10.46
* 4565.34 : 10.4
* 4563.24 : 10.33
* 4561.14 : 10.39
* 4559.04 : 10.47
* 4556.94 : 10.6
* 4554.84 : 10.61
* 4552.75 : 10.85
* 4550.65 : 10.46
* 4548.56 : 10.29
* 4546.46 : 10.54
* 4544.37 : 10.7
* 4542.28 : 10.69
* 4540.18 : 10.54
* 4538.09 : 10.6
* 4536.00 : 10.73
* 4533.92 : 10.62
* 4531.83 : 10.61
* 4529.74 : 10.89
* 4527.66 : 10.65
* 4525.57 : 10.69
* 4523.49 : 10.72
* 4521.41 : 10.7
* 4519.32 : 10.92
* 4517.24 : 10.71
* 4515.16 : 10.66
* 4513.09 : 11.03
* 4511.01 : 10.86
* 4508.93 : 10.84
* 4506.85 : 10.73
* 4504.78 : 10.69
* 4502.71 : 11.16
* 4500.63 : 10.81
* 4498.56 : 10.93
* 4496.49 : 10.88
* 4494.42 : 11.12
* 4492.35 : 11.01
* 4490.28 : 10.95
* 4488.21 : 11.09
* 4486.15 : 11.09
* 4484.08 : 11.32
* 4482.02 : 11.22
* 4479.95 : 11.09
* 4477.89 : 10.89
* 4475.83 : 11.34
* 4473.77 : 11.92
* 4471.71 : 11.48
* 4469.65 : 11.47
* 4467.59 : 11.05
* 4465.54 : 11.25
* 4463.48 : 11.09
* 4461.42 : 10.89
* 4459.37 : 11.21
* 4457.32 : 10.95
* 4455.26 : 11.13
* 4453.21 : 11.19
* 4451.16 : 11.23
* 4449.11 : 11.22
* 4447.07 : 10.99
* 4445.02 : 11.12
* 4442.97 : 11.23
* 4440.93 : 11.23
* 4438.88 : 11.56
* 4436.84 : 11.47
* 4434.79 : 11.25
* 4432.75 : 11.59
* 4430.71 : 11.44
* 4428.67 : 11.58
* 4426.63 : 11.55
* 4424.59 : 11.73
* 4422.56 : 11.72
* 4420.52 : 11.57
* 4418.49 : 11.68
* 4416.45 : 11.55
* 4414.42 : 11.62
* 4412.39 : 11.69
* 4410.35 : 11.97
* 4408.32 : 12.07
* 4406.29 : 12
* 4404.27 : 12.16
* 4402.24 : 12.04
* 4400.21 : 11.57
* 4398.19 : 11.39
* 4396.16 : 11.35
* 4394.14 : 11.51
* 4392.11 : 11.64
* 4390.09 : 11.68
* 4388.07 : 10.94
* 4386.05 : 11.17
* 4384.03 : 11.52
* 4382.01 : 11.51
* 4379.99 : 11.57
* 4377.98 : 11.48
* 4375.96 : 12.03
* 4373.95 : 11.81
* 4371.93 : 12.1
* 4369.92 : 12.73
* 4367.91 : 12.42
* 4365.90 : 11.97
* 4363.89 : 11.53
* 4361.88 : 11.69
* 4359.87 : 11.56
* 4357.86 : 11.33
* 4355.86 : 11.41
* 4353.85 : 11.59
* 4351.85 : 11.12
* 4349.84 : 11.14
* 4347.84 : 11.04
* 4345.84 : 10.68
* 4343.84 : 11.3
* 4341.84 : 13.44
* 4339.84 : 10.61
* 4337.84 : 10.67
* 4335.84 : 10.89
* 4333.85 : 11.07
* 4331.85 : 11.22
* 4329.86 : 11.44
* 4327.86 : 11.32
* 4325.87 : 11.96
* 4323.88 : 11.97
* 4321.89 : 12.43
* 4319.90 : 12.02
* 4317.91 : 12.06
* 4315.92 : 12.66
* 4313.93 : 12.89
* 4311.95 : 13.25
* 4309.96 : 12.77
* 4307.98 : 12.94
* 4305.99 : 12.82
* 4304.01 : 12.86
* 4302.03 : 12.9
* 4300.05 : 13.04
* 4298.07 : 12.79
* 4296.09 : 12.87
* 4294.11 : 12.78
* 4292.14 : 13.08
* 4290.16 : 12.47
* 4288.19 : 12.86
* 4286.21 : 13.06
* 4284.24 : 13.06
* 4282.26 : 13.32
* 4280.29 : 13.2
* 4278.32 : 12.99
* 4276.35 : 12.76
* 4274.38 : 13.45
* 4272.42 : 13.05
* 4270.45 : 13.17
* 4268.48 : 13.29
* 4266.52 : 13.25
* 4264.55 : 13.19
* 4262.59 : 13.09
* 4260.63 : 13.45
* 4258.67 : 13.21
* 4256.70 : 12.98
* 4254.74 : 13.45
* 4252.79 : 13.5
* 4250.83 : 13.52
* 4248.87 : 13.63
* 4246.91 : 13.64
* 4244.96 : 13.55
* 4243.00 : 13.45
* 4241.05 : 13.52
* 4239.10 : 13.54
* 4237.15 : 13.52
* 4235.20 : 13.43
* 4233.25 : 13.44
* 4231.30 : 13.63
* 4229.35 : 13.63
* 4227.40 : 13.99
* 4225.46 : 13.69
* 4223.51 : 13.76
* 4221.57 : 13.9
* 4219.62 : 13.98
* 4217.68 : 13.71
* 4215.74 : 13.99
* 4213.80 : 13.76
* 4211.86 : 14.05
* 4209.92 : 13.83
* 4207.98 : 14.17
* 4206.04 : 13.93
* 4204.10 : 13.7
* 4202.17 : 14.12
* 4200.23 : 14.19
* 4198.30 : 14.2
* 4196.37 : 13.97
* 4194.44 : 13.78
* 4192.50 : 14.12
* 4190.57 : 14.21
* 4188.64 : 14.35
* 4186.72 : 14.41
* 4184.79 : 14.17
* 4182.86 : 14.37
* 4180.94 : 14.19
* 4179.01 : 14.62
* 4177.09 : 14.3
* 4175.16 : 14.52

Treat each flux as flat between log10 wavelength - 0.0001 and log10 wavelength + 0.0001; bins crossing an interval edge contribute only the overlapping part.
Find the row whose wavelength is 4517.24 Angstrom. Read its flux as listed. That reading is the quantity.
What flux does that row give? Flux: 10.71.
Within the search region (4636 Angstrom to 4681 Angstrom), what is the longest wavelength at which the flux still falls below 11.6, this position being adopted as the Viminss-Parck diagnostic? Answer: 4680.30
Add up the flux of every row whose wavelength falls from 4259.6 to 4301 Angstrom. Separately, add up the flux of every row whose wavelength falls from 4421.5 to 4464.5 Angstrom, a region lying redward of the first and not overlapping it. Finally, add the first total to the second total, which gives 512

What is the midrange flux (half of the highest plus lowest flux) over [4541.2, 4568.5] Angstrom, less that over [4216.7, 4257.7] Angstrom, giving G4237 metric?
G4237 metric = -2.9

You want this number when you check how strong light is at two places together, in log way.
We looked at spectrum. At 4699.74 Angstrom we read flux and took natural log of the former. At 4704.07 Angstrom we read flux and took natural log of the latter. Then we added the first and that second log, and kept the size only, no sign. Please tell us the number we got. 4.48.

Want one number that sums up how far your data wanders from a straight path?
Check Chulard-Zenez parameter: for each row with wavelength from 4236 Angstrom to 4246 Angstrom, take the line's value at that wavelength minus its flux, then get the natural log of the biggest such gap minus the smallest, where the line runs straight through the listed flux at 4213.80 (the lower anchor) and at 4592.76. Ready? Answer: -2.1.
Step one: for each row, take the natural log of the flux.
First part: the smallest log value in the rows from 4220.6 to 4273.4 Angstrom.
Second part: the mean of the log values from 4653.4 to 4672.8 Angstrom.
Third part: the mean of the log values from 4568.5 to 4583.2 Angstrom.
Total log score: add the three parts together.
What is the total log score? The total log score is 7.17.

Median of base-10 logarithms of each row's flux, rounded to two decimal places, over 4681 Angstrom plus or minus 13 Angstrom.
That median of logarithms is 0.97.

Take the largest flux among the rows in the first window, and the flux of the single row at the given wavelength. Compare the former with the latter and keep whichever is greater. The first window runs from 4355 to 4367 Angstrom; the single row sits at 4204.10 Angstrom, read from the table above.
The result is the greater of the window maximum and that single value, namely 13.7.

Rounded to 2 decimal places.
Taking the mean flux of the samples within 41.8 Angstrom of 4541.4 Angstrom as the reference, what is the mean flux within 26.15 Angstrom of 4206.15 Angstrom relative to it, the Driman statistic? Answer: 1.32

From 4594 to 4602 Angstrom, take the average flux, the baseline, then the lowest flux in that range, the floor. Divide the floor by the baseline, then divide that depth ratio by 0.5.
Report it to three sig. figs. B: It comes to 2.00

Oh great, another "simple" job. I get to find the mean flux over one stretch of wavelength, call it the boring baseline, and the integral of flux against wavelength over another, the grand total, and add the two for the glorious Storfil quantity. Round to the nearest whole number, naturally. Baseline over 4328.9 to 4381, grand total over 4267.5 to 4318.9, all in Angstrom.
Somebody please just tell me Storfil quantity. 677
